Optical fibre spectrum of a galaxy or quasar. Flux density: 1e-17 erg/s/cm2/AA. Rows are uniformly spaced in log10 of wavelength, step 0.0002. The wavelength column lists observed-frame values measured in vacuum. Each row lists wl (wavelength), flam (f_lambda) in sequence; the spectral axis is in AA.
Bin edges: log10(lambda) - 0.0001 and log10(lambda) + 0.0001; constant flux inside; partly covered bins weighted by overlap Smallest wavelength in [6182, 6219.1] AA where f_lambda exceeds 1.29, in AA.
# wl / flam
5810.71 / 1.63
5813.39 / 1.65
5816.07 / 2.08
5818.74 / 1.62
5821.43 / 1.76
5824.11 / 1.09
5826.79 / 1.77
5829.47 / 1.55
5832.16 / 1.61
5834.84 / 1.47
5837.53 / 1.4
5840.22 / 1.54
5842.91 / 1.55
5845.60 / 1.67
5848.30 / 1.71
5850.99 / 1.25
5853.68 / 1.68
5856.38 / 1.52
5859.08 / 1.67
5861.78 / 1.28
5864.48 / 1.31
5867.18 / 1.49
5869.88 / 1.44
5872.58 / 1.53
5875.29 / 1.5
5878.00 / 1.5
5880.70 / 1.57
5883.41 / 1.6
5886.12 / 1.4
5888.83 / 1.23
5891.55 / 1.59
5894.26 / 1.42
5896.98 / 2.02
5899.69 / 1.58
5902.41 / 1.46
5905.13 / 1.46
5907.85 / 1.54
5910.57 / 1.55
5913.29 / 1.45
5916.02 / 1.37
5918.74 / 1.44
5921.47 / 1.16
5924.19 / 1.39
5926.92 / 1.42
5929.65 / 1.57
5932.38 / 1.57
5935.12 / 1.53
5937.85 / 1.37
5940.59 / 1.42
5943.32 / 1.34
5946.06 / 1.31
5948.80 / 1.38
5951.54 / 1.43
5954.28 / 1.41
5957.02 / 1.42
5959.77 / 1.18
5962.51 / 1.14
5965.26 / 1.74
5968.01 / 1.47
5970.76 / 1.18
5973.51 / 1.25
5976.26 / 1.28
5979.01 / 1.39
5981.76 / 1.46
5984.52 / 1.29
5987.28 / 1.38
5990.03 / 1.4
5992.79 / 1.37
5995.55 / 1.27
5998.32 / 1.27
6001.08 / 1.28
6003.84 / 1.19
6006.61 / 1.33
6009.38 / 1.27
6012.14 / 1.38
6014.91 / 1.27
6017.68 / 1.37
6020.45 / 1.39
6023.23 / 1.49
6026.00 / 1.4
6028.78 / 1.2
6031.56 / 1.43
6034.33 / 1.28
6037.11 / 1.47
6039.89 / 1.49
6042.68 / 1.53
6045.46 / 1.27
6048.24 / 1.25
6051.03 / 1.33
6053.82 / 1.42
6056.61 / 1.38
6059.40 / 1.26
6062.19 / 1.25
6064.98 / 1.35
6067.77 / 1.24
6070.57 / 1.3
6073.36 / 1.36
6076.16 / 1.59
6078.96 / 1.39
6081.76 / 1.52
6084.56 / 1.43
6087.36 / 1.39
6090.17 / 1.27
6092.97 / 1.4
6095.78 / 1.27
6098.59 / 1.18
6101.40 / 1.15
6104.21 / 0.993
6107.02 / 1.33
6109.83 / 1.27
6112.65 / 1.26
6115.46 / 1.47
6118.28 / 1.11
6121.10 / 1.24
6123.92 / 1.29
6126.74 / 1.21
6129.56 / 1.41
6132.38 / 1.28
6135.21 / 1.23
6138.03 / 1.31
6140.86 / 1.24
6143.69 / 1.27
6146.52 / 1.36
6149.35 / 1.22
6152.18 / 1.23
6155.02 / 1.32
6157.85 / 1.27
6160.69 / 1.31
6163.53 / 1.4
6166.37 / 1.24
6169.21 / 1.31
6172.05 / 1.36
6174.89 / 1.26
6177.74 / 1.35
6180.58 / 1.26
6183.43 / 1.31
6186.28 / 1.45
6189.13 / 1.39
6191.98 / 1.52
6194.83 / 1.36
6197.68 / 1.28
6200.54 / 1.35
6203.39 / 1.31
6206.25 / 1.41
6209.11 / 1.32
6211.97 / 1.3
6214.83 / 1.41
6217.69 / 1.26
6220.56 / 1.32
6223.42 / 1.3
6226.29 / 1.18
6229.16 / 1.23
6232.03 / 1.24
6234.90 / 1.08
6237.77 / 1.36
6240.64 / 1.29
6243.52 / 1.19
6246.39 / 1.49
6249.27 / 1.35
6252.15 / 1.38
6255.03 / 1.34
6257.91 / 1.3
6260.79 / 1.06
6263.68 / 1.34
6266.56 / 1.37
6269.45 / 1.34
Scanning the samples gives 6183.43 AA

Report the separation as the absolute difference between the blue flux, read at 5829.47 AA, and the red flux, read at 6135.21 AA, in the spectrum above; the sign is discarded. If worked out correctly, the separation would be 0.32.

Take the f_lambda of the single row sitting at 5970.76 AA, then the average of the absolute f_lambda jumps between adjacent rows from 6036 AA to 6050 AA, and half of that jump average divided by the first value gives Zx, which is 0.036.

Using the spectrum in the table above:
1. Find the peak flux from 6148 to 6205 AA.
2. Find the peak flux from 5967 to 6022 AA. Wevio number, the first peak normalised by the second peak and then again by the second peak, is 0.70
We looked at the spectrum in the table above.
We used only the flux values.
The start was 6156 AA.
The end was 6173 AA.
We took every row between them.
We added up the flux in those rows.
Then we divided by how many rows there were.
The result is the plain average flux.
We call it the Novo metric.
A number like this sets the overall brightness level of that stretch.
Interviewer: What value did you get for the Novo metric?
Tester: 1.31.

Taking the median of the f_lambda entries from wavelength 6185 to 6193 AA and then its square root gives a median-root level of 1.20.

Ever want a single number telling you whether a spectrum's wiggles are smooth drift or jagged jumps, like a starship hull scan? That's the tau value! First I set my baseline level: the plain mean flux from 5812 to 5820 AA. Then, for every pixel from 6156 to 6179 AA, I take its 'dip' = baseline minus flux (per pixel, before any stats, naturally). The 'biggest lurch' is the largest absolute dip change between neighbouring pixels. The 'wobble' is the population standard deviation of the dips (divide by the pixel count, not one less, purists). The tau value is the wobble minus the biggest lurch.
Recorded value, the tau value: -0.11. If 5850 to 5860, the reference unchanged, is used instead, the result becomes -0.26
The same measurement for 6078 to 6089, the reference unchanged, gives -0.08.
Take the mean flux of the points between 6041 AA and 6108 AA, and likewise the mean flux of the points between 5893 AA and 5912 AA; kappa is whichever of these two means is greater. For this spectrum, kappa 1.58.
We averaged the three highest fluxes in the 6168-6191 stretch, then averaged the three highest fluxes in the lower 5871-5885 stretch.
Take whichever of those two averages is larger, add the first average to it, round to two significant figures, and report 3.0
